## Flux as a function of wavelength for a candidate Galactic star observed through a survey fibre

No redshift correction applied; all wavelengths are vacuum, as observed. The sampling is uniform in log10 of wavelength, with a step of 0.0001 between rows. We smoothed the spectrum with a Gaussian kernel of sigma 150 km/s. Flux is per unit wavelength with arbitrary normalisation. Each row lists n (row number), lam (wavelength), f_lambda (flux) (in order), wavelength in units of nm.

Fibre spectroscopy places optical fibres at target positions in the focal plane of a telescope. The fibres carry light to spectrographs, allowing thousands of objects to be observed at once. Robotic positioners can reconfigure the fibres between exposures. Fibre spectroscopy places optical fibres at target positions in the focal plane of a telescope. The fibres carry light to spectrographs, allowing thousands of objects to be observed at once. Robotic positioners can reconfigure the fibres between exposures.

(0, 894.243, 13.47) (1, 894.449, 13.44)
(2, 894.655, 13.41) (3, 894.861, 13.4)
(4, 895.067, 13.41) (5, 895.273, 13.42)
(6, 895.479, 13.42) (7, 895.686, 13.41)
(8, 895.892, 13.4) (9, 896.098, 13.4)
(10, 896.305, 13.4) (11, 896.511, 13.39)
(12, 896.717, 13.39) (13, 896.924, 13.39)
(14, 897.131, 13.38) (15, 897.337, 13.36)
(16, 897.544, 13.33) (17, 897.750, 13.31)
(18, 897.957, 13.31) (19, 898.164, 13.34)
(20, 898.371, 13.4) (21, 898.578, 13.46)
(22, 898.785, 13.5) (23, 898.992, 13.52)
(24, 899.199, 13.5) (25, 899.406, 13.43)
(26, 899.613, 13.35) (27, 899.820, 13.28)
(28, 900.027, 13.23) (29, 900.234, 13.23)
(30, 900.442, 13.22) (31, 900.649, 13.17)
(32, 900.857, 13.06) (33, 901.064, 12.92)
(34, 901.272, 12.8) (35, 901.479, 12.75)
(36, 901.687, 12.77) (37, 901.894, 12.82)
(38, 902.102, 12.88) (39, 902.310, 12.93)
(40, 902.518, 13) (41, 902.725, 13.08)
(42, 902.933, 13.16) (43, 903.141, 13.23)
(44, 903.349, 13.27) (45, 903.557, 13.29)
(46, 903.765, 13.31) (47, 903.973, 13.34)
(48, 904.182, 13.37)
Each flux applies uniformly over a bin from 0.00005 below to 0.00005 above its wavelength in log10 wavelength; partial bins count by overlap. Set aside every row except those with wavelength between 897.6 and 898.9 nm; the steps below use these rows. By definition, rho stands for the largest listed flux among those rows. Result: 13.5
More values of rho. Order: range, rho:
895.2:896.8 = 13.42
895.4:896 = 13.42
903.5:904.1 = 13.34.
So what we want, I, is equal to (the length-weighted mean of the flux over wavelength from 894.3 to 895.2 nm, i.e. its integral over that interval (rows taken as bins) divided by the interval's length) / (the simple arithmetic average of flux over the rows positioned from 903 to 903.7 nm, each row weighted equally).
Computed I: 1.01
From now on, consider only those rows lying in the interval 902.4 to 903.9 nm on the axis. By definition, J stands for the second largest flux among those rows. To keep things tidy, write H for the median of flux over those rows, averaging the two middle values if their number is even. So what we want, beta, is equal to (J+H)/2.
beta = 13.26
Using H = 13.2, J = 13.29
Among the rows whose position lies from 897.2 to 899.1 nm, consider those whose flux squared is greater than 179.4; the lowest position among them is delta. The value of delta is 898.371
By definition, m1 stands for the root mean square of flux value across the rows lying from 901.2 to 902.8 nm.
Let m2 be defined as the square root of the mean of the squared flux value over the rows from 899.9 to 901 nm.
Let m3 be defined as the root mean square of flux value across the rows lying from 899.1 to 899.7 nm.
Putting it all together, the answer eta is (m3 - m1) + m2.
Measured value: 13.7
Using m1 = 12.9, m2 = 13.2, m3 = 13.4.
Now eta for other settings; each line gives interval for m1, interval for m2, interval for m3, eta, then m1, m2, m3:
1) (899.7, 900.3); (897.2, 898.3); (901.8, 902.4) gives 13.0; 13.2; 13.3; 12.9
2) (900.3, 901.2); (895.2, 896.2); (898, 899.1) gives 13.8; 13.1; 13.4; 13.4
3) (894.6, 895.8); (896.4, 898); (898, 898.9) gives 13.4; 13.4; 13.4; 13.4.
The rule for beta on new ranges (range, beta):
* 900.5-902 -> 12.94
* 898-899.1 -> 13.48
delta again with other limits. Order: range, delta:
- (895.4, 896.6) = 895.479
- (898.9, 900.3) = 898.992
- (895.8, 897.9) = 895.892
